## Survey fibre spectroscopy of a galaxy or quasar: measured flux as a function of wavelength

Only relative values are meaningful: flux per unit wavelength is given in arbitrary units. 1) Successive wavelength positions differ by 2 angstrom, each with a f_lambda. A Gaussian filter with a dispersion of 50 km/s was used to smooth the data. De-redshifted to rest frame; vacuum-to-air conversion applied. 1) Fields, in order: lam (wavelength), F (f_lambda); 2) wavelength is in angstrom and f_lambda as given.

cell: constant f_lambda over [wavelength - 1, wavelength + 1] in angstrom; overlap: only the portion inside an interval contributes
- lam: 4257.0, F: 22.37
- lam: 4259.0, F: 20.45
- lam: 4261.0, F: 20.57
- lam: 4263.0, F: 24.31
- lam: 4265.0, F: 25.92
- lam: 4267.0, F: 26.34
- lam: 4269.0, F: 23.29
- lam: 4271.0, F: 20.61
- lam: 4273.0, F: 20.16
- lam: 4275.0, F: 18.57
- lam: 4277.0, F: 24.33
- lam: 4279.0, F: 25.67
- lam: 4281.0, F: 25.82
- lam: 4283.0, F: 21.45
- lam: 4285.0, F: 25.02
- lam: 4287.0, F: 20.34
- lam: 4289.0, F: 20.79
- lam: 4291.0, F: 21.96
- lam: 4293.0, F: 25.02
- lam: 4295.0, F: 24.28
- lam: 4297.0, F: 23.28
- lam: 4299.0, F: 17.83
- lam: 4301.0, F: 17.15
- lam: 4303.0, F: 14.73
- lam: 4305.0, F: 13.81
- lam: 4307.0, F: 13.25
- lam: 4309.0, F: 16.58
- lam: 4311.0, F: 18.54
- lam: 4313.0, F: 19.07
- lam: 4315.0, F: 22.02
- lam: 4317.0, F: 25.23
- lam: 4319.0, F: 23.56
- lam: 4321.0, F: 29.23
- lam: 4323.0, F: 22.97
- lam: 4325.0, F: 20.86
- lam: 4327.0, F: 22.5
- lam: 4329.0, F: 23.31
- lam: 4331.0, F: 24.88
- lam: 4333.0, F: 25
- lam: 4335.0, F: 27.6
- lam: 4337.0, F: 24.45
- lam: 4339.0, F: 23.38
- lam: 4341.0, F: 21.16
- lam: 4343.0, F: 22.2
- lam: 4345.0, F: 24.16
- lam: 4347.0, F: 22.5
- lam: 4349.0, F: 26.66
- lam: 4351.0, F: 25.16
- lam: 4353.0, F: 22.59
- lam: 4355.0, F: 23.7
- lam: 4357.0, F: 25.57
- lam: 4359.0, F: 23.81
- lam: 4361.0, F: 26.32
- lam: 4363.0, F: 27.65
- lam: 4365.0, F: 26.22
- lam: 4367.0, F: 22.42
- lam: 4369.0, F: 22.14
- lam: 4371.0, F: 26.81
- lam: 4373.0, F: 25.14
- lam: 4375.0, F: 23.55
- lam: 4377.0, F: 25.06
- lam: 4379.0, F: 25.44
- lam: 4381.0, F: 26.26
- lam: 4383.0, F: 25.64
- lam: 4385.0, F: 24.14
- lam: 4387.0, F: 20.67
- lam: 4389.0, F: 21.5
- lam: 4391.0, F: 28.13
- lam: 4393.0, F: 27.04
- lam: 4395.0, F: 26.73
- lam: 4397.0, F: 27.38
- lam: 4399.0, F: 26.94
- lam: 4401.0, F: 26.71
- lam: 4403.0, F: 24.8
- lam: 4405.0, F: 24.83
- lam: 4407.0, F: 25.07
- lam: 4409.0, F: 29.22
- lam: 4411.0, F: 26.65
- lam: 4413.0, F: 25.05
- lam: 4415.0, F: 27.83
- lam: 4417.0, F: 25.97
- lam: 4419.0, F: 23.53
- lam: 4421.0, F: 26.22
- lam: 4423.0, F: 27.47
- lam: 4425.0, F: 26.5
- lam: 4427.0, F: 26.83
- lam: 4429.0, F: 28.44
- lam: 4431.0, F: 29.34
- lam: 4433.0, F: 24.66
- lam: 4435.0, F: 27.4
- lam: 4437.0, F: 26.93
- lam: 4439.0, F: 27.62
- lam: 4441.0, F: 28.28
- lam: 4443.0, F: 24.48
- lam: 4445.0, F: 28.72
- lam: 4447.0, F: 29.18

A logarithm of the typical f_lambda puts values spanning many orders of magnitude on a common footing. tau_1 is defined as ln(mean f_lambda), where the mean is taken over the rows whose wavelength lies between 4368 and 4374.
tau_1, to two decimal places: 3.21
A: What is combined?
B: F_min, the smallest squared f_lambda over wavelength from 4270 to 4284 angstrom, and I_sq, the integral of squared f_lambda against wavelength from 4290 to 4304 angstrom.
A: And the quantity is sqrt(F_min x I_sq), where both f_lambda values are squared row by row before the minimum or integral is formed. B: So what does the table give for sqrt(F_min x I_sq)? 1455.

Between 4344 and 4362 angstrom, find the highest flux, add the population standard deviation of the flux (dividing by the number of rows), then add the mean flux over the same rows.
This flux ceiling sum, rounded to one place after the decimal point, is 52.6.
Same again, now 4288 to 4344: 54.7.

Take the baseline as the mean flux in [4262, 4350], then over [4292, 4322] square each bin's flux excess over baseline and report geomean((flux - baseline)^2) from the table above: 10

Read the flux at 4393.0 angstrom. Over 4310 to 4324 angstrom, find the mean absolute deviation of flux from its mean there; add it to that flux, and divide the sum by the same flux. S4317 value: 1.10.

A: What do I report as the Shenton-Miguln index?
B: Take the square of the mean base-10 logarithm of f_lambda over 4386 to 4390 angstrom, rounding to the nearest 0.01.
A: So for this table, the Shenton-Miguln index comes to 1.75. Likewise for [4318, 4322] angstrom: 2.01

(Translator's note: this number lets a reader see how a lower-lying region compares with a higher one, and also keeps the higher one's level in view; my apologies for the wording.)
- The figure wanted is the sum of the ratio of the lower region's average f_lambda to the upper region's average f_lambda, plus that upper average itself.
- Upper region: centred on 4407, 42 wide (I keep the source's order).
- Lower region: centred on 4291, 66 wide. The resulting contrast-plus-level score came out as 26.8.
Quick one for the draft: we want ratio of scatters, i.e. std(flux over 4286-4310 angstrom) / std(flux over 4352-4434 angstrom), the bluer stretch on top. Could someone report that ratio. 2.0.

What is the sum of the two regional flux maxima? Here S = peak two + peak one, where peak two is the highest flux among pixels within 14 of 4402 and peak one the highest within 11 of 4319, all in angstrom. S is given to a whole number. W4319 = 58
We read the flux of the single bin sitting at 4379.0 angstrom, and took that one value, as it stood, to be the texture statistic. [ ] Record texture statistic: 25.44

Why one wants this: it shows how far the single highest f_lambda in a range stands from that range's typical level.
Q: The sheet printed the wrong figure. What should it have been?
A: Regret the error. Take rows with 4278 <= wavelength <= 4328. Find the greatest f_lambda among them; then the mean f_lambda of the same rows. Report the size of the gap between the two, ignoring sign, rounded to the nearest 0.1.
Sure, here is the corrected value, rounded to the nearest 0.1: 8.0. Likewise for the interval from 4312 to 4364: 5.2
